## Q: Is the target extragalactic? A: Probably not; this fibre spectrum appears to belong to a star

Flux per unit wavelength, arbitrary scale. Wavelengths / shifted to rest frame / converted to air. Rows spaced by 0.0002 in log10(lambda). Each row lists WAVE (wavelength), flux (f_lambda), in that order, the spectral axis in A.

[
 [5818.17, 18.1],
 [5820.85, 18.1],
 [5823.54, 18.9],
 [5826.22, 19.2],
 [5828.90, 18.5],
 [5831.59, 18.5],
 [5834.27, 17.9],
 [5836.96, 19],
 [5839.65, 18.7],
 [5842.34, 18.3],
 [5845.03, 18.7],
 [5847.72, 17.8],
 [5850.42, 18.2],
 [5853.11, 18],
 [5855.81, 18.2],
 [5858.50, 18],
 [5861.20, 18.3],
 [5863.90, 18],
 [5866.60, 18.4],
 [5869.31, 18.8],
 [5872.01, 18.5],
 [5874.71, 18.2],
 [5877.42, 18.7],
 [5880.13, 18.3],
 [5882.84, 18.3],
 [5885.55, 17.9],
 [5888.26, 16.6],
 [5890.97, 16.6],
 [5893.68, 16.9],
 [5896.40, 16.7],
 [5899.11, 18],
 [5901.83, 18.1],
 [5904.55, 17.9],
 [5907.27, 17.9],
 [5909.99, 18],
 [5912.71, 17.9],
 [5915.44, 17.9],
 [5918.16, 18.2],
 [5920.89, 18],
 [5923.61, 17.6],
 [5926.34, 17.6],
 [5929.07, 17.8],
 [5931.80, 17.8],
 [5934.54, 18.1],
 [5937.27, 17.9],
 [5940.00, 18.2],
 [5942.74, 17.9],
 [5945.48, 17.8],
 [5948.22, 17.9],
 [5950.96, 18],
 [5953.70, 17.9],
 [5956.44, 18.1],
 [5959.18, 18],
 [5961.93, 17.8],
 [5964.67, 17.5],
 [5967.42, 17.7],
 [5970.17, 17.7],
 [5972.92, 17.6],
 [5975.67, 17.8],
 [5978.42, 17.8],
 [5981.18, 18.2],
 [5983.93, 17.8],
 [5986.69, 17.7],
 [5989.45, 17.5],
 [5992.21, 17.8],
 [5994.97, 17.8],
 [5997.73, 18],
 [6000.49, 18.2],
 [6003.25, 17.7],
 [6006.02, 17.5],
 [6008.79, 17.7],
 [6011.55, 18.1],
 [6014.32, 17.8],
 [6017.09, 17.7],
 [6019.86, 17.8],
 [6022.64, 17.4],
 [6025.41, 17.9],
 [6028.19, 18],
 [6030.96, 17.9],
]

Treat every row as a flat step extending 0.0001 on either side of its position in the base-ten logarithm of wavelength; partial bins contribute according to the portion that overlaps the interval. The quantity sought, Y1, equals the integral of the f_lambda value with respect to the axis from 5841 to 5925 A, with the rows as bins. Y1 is 1509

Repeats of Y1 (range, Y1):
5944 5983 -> 696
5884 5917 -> 579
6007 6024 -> 302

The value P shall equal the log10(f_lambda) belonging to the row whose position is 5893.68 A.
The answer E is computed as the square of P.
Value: 1.51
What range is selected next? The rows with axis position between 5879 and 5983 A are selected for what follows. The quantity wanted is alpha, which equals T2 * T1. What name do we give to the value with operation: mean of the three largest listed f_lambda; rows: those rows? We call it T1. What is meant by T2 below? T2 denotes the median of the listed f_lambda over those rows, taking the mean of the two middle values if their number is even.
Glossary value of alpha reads 327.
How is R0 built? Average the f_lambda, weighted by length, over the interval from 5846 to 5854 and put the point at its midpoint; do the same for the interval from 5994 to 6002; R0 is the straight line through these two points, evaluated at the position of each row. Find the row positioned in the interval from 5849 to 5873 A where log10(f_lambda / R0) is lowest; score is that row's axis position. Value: 5853.11 A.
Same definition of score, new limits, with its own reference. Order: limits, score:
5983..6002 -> 5989.45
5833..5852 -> 5847.72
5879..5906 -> 5888.26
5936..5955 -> 5945.48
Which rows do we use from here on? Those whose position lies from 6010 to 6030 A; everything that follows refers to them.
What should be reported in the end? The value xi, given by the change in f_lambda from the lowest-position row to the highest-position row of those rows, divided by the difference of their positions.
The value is -0.006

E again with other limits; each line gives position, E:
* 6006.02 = 1.55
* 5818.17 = 1.58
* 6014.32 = 1.56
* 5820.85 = 1.58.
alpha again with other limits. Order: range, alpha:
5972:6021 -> 323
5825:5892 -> 348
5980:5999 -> 320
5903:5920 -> 323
